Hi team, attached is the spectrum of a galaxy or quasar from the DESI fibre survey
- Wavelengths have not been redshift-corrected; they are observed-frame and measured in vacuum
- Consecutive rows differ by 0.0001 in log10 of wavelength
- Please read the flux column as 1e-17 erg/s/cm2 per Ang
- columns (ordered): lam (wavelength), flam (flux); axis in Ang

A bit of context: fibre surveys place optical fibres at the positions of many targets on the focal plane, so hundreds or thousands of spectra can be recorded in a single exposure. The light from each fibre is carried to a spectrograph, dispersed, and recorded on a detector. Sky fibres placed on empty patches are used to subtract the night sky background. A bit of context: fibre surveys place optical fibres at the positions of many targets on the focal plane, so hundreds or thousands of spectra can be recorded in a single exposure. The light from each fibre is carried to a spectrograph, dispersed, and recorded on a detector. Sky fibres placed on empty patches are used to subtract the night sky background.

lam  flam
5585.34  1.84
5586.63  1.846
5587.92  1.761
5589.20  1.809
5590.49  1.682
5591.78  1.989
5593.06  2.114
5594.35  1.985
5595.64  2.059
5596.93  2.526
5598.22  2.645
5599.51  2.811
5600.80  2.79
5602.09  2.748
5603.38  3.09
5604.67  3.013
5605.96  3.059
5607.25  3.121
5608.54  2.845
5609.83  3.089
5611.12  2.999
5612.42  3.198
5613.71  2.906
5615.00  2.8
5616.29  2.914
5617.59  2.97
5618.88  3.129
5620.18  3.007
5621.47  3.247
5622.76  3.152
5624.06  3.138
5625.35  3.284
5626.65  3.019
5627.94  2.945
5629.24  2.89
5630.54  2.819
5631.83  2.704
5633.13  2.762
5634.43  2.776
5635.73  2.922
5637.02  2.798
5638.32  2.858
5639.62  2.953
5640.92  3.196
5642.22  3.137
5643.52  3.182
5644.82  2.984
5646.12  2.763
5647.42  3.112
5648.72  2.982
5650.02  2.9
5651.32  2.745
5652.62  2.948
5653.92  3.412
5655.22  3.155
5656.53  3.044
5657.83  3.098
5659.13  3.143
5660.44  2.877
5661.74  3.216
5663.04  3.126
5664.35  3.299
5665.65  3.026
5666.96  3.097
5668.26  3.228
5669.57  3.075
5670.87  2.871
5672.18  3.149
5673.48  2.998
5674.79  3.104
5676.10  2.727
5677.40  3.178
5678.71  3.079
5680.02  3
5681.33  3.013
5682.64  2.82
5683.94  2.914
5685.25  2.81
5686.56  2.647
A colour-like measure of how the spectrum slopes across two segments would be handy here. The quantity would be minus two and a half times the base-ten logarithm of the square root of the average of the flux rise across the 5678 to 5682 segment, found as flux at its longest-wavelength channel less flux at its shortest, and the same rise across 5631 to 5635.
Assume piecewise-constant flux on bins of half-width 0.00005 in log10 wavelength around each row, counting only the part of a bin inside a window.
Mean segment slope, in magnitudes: 3.2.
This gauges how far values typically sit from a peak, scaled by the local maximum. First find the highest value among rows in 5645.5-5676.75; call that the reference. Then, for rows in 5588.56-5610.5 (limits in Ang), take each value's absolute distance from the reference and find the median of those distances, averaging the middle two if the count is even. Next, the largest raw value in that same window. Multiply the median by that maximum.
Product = 2.07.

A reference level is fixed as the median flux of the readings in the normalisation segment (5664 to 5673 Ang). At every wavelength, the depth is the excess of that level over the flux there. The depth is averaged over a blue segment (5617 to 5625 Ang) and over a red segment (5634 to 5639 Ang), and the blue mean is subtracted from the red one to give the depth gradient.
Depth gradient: 0.27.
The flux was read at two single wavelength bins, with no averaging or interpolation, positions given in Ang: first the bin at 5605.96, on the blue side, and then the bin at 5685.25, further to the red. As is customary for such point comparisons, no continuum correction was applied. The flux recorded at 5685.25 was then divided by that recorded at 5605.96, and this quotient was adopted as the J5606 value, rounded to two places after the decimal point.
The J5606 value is 0.92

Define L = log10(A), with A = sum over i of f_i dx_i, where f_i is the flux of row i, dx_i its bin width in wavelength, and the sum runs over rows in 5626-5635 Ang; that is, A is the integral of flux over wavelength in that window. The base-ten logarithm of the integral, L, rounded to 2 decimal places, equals 1.41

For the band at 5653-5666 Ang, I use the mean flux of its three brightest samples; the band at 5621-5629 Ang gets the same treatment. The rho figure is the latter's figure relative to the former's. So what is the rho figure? 0.98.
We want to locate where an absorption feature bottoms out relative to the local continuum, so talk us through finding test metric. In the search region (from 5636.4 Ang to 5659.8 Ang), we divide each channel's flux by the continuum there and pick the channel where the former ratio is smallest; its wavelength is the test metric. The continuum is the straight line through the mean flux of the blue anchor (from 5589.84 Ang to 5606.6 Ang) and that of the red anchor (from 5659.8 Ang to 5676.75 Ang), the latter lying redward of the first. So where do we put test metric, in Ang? 5651.32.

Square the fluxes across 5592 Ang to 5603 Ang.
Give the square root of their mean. 2.48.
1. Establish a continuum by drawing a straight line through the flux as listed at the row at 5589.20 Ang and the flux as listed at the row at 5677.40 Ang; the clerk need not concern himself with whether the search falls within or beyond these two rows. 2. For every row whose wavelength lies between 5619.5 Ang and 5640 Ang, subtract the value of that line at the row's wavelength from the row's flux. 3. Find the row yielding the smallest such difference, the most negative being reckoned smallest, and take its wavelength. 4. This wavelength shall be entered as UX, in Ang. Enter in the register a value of 5631.83 Ang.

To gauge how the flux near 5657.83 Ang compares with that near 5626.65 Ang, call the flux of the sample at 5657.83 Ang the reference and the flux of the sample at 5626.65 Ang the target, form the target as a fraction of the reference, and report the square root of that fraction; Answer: 0.99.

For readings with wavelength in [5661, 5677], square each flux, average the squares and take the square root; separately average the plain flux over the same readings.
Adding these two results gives 6.2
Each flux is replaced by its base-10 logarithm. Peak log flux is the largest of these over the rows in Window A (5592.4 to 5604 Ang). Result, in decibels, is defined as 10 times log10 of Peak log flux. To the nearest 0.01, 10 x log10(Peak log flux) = -3.10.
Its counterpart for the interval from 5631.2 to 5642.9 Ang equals -2.97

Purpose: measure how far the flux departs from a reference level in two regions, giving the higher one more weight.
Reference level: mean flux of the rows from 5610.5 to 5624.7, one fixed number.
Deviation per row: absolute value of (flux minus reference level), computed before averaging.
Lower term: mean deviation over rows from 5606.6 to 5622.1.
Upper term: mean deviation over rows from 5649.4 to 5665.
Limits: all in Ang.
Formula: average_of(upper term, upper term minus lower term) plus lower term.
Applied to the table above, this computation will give 0.21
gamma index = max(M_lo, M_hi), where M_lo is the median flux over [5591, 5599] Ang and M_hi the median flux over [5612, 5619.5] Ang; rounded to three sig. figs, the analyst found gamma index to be 2.94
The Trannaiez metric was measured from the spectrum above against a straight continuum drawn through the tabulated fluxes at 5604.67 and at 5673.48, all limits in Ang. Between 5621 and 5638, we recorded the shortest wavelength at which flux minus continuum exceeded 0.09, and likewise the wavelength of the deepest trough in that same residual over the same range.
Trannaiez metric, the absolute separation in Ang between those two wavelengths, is 10.4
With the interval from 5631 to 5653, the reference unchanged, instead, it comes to 9.1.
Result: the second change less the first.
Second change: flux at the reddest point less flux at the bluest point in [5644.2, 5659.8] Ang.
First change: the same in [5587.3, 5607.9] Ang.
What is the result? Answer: -1.2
